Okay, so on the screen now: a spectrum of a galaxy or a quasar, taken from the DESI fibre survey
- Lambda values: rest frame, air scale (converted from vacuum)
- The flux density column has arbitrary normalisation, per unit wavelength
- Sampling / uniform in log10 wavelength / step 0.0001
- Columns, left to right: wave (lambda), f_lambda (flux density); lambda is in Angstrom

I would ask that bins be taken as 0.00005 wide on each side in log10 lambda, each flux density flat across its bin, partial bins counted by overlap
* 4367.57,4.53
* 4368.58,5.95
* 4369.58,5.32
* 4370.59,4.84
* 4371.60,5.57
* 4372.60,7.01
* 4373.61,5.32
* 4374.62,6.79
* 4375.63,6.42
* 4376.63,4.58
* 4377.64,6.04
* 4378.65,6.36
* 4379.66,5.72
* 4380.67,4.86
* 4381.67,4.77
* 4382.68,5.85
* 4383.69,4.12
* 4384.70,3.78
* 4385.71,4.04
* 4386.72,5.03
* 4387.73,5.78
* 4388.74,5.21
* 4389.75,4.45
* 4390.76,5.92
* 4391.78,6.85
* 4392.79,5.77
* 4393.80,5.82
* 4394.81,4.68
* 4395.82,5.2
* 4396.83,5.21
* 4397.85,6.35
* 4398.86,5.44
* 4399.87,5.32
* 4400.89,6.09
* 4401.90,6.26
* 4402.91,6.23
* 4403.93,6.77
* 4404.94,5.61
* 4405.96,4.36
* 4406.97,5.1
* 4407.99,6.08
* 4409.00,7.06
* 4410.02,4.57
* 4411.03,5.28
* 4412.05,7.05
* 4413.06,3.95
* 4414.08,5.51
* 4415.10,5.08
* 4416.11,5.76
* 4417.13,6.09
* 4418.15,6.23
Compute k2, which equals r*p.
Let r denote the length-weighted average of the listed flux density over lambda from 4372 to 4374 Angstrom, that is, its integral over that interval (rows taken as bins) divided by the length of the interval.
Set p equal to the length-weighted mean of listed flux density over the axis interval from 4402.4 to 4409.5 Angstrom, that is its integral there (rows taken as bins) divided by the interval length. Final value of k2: 36.5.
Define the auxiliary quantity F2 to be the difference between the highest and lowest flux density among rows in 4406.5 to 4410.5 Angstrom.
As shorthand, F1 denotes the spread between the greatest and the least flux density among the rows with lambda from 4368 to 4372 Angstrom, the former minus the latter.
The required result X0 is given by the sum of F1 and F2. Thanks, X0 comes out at 3.6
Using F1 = 1.11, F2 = 2.5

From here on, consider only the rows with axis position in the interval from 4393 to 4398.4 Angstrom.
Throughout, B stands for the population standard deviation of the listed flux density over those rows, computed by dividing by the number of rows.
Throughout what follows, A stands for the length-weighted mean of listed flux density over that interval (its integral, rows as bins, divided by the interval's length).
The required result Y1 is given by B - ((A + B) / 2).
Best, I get -2.45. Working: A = 5.47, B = 0.58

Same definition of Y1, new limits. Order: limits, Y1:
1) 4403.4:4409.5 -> -2.45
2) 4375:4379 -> -2.56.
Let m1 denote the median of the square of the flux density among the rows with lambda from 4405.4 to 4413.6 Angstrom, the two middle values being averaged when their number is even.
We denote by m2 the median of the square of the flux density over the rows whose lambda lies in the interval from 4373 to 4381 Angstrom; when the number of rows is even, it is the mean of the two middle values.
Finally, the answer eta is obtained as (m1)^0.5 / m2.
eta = 0.150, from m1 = 26.9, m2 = 34.6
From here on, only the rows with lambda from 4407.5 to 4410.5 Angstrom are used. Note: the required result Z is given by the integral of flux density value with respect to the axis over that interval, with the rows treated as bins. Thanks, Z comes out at 17.7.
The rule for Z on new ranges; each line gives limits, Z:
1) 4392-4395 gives 16.9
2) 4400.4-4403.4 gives 18.6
